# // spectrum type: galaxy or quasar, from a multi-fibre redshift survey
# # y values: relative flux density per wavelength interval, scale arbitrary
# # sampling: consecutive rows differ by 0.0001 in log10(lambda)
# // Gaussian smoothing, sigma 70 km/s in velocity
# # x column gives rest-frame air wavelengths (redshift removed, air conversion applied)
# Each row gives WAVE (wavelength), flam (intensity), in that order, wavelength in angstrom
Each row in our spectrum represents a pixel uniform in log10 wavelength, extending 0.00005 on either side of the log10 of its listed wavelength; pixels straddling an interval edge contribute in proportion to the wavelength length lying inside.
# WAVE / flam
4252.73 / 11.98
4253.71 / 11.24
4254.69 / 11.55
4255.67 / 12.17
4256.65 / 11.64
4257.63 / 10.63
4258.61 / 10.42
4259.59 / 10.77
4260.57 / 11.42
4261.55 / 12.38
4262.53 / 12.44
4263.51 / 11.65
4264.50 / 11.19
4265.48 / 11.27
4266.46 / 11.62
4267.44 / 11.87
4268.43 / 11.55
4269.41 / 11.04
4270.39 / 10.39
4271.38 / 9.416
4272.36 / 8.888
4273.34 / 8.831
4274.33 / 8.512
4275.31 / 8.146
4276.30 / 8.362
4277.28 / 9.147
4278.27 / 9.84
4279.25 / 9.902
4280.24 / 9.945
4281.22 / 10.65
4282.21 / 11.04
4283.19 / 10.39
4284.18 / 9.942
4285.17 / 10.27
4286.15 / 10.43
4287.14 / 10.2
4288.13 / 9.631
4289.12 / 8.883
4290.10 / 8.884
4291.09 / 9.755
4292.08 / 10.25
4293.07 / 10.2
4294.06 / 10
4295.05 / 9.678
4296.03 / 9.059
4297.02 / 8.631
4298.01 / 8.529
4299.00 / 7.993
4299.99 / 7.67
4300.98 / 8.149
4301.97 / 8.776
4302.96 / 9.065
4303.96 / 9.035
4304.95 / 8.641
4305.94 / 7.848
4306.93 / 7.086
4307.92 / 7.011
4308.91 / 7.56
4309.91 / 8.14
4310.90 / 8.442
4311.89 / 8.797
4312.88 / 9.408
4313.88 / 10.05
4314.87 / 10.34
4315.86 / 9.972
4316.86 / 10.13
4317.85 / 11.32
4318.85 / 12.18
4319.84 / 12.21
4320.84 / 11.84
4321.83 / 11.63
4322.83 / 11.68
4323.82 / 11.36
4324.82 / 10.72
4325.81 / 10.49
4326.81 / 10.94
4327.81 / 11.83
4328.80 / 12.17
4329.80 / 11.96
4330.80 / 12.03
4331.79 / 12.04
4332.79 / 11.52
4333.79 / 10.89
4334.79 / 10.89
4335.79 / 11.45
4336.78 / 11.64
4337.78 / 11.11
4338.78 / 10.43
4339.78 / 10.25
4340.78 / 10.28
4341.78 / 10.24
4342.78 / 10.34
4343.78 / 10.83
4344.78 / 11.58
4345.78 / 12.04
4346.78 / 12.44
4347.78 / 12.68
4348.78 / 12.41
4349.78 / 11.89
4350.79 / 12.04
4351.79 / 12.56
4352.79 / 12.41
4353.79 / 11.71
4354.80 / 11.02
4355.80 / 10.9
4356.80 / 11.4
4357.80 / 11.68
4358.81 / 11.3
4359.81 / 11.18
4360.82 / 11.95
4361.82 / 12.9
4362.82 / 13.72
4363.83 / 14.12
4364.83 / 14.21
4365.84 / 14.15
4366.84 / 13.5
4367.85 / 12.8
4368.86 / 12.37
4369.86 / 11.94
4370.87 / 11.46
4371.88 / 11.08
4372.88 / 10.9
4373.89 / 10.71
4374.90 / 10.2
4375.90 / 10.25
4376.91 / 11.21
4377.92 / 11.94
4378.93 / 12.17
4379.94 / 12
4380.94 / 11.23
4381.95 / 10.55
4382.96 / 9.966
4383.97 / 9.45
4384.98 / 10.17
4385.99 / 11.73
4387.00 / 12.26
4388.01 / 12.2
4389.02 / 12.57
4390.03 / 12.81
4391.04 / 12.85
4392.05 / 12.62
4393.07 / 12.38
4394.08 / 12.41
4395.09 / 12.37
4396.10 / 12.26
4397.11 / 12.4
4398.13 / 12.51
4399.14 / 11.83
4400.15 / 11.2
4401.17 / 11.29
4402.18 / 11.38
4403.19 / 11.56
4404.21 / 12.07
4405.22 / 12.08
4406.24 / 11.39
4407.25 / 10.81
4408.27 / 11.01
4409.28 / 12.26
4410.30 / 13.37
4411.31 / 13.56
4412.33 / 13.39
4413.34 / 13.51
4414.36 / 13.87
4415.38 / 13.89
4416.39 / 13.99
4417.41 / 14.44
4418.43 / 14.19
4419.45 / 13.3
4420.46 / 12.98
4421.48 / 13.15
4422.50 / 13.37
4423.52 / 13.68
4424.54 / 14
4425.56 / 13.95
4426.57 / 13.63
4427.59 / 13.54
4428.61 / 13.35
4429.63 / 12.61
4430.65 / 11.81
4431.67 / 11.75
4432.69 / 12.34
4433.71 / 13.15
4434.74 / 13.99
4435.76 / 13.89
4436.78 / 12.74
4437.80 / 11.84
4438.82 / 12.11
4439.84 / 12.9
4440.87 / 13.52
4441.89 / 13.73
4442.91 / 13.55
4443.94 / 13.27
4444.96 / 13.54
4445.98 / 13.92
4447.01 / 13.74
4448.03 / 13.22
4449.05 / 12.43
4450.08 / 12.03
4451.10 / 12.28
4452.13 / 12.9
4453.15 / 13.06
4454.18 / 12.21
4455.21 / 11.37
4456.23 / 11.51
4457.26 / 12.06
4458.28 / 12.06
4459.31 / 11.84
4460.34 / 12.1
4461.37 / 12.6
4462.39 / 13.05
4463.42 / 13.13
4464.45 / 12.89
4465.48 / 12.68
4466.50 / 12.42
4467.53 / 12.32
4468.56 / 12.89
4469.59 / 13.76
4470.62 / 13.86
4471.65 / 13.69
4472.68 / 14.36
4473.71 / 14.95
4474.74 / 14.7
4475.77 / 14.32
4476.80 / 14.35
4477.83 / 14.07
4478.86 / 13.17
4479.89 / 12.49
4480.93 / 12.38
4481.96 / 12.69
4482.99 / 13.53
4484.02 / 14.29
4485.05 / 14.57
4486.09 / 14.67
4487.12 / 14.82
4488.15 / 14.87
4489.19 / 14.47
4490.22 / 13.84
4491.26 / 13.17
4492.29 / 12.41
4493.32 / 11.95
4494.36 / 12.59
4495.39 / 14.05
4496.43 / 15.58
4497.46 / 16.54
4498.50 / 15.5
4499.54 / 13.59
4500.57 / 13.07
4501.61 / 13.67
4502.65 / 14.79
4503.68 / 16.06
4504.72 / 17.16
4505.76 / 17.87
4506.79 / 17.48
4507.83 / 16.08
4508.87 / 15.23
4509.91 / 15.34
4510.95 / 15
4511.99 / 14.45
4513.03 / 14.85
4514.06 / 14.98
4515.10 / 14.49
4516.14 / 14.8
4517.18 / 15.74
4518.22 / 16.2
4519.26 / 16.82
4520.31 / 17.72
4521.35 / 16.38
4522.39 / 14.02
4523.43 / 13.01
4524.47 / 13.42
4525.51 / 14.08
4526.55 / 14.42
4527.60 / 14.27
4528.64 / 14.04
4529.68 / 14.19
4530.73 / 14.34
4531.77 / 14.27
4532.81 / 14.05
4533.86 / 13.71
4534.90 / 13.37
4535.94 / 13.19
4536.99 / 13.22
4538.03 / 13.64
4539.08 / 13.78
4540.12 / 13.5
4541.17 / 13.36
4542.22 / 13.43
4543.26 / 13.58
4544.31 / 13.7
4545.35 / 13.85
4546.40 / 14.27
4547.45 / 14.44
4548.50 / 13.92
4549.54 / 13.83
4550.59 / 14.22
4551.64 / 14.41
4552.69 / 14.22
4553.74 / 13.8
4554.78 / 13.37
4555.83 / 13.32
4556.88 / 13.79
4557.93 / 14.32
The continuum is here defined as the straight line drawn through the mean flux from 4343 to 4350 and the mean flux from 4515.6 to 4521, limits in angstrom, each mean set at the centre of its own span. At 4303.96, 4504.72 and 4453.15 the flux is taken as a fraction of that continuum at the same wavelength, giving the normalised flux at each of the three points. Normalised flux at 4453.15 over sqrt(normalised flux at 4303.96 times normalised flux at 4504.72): 0.94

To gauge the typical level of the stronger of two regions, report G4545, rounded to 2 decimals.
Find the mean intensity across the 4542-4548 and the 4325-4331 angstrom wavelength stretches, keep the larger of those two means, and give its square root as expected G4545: 3.73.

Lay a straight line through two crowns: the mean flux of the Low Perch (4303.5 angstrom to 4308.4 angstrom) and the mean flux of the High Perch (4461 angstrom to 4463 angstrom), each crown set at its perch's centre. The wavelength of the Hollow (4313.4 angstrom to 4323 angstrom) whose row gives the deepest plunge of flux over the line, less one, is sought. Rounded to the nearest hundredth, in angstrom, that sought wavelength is 4315.86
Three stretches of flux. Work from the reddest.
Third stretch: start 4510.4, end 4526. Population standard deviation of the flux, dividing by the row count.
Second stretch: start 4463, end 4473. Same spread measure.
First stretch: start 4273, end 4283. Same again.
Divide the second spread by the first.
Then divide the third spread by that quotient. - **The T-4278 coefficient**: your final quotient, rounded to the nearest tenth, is 1.8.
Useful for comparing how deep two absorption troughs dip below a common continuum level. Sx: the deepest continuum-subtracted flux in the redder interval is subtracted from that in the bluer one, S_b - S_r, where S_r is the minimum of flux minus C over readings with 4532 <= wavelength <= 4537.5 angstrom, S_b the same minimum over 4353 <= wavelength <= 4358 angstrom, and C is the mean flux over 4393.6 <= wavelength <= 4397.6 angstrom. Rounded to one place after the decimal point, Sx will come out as -2.3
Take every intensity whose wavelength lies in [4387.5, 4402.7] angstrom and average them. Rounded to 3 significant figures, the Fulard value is 12.2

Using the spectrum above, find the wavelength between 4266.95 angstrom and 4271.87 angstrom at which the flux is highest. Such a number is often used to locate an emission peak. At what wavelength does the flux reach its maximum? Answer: 4267.44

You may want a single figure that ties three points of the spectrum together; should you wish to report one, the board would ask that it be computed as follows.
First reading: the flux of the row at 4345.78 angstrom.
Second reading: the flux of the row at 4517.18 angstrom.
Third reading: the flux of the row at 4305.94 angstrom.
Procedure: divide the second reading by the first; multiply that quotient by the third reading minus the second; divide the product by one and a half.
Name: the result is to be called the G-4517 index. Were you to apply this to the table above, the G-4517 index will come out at -6.9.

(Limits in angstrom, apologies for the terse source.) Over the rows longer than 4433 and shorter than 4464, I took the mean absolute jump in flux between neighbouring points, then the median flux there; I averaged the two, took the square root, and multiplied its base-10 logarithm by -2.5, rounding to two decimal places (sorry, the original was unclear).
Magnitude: -1.03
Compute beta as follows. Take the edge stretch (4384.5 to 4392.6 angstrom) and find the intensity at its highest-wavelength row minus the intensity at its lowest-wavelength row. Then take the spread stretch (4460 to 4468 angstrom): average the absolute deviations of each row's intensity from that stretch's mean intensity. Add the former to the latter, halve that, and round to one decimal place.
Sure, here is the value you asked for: 1.4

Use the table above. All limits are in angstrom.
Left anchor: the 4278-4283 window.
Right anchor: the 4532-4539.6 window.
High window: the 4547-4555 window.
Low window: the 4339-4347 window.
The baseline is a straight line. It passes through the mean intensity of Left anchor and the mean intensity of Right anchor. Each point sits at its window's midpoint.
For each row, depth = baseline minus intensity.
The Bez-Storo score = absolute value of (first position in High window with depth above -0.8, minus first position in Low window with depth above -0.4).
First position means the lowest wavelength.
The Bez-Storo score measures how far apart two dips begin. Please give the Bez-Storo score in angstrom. 207.7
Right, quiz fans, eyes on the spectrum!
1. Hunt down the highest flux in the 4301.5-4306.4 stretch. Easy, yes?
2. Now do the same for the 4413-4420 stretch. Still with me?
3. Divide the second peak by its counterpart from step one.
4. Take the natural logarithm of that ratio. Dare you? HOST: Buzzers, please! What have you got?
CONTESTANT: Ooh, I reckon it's 0.47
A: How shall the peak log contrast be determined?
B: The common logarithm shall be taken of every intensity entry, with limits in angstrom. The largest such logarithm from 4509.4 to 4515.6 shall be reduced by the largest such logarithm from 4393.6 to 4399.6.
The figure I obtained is 0.09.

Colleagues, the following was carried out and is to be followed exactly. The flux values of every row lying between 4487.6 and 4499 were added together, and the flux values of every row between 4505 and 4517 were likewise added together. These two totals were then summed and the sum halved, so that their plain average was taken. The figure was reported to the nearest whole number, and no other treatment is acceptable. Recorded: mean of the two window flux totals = 163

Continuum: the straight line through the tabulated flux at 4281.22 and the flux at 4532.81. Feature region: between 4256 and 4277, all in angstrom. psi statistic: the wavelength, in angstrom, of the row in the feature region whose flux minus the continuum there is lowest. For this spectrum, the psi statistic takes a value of 4275.31 angstrom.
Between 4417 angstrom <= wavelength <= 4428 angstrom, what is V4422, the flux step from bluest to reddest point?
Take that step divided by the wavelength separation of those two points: -0.09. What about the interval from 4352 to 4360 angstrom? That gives -0.18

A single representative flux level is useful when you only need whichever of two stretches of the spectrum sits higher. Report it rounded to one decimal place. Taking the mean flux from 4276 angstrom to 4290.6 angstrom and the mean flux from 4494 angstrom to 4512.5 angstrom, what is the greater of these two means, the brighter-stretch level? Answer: 15.2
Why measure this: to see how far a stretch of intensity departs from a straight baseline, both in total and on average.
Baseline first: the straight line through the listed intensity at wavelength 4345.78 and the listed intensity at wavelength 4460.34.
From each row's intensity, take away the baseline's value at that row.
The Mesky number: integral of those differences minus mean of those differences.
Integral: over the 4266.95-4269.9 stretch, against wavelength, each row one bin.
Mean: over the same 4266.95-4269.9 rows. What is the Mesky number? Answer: -1.0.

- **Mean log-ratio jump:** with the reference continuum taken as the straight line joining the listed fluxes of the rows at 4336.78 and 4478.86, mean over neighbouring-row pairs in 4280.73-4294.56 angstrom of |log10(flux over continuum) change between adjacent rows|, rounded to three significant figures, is 0.0174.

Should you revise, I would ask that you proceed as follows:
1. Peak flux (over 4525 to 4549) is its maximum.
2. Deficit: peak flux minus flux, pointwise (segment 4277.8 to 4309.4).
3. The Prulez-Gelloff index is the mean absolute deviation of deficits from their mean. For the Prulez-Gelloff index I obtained 0.9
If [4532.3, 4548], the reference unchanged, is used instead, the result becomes 0.3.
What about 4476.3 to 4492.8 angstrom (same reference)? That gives 0.8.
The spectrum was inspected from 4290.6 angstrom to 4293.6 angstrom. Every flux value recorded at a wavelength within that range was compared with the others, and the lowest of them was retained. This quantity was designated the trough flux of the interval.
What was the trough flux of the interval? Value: 9.755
